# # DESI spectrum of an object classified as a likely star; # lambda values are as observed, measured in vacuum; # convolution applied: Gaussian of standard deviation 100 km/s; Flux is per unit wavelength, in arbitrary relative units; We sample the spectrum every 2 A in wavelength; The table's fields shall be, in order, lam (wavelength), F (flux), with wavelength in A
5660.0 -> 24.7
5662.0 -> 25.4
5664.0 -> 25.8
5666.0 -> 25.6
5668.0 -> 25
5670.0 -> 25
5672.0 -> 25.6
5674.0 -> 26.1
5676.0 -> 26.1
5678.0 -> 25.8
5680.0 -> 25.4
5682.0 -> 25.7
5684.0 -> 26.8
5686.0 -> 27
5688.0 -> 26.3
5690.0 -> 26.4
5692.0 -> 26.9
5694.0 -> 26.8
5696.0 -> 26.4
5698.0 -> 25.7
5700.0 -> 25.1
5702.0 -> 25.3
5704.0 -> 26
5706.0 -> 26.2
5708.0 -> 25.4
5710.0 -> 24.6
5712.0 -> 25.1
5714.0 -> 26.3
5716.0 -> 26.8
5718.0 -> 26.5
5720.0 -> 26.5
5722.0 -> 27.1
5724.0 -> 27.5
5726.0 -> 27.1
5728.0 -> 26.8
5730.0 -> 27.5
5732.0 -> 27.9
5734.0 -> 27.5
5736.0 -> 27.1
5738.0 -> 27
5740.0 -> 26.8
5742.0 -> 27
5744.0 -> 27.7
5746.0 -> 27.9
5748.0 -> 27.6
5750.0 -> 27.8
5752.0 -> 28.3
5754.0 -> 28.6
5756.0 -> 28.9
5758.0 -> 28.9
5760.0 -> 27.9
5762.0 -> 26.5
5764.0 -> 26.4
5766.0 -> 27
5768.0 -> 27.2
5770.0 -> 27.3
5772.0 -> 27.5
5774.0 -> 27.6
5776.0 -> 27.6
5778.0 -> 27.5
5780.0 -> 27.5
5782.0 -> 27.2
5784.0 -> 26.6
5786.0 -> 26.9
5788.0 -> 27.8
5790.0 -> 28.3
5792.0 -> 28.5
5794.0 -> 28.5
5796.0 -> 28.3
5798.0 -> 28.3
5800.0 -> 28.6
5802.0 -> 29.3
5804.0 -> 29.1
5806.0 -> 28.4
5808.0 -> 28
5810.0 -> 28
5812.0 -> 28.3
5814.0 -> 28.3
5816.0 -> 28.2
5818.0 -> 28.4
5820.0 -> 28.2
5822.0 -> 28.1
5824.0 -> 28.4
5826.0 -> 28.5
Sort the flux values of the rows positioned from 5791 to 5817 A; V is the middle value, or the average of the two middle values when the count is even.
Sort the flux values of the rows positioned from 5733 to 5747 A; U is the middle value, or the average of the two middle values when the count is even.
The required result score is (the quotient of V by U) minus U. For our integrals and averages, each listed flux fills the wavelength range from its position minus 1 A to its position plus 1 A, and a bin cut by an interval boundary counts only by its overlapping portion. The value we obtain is -26.1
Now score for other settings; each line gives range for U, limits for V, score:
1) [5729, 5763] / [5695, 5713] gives -26.8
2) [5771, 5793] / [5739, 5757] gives -26.5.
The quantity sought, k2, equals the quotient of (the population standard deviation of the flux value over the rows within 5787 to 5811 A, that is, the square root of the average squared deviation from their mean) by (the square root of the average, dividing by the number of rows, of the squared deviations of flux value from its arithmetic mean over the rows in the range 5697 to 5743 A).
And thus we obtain 0.5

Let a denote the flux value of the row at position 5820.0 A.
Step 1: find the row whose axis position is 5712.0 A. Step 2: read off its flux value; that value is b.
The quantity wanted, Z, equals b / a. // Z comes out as 0.89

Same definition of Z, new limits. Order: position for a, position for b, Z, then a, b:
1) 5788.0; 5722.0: 0.97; 27.8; 27.1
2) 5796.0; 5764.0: 0.93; 28.3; 26.4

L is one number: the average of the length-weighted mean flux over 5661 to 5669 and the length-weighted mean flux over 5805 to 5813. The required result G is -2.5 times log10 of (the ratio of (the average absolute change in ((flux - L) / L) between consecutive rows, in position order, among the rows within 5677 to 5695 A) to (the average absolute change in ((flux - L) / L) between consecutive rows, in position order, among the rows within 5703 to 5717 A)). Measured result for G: 0.5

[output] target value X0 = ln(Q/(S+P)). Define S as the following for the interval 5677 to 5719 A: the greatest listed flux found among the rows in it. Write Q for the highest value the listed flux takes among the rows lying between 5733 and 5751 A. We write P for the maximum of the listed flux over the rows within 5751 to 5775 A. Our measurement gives -0.695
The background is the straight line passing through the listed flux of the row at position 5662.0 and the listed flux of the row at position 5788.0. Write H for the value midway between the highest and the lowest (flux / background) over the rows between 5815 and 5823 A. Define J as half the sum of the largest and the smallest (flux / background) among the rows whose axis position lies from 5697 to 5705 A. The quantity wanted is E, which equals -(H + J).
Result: -1.97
